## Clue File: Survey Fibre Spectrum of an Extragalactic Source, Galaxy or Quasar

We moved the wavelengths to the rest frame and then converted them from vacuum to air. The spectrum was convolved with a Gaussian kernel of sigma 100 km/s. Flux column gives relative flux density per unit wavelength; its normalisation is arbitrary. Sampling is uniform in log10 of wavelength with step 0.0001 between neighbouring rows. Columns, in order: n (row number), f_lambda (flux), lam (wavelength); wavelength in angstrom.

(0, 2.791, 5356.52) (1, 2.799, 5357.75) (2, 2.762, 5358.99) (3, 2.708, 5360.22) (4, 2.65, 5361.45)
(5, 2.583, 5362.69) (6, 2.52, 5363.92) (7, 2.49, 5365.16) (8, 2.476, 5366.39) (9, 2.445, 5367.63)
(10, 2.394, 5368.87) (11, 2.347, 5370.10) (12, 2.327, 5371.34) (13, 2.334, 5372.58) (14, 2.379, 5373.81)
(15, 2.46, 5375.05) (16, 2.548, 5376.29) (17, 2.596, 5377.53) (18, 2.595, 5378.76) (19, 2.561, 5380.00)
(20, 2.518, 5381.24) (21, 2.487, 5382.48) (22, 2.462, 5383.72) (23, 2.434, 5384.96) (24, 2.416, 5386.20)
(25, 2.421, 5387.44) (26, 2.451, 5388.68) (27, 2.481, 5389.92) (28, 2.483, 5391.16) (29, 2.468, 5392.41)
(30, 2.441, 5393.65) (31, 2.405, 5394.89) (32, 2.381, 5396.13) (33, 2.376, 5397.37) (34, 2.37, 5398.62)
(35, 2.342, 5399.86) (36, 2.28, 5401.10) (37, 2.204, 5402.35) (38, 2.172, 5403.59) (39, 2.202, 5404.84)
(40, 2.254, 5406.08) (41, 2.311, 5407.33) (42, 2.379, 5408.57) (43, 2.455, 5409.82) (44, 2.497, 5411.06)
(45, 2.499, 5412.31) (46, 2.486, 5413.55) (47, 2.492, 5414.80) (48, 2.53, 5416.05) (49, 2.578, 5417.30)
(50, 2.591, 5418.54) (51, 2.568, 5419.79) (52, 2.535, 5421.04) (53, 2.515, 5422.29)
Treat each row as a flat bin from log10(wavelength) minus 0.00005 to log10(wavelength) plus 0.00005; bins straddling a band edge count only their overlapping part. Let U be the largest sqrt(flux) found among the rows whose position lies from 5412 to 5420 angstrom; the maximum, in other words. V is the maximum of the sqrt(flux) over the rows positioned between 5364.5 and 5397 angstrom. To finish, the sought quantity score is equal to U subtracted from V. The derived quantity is 0.002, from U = 1.610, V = 1.61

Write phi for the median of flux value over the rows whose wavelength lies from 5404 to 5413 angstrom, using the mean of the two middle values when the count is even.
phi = 2.38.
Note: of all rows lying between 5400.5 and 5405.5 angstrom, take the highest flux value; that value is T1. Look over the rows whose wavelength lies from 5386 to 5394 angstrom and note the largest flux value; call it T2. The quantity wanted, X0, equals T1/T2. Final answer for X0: 0.92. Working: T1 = 2.28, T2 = 2.483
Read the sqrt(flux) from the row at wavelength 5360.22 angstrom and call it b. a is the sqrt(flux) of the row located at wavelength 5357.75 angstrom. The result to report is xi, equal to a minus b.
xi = 0.027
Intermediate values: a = 1.67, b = 1.65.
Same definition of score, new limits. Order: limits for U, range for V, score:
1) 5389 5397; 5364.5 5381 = 0.035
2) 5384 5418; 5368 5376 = -0.037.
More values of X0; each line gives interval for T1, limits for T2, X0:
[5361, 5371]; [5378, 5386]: 1.02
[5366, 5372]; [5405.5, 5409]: 1.04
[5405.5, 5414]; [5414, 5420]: 0.96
